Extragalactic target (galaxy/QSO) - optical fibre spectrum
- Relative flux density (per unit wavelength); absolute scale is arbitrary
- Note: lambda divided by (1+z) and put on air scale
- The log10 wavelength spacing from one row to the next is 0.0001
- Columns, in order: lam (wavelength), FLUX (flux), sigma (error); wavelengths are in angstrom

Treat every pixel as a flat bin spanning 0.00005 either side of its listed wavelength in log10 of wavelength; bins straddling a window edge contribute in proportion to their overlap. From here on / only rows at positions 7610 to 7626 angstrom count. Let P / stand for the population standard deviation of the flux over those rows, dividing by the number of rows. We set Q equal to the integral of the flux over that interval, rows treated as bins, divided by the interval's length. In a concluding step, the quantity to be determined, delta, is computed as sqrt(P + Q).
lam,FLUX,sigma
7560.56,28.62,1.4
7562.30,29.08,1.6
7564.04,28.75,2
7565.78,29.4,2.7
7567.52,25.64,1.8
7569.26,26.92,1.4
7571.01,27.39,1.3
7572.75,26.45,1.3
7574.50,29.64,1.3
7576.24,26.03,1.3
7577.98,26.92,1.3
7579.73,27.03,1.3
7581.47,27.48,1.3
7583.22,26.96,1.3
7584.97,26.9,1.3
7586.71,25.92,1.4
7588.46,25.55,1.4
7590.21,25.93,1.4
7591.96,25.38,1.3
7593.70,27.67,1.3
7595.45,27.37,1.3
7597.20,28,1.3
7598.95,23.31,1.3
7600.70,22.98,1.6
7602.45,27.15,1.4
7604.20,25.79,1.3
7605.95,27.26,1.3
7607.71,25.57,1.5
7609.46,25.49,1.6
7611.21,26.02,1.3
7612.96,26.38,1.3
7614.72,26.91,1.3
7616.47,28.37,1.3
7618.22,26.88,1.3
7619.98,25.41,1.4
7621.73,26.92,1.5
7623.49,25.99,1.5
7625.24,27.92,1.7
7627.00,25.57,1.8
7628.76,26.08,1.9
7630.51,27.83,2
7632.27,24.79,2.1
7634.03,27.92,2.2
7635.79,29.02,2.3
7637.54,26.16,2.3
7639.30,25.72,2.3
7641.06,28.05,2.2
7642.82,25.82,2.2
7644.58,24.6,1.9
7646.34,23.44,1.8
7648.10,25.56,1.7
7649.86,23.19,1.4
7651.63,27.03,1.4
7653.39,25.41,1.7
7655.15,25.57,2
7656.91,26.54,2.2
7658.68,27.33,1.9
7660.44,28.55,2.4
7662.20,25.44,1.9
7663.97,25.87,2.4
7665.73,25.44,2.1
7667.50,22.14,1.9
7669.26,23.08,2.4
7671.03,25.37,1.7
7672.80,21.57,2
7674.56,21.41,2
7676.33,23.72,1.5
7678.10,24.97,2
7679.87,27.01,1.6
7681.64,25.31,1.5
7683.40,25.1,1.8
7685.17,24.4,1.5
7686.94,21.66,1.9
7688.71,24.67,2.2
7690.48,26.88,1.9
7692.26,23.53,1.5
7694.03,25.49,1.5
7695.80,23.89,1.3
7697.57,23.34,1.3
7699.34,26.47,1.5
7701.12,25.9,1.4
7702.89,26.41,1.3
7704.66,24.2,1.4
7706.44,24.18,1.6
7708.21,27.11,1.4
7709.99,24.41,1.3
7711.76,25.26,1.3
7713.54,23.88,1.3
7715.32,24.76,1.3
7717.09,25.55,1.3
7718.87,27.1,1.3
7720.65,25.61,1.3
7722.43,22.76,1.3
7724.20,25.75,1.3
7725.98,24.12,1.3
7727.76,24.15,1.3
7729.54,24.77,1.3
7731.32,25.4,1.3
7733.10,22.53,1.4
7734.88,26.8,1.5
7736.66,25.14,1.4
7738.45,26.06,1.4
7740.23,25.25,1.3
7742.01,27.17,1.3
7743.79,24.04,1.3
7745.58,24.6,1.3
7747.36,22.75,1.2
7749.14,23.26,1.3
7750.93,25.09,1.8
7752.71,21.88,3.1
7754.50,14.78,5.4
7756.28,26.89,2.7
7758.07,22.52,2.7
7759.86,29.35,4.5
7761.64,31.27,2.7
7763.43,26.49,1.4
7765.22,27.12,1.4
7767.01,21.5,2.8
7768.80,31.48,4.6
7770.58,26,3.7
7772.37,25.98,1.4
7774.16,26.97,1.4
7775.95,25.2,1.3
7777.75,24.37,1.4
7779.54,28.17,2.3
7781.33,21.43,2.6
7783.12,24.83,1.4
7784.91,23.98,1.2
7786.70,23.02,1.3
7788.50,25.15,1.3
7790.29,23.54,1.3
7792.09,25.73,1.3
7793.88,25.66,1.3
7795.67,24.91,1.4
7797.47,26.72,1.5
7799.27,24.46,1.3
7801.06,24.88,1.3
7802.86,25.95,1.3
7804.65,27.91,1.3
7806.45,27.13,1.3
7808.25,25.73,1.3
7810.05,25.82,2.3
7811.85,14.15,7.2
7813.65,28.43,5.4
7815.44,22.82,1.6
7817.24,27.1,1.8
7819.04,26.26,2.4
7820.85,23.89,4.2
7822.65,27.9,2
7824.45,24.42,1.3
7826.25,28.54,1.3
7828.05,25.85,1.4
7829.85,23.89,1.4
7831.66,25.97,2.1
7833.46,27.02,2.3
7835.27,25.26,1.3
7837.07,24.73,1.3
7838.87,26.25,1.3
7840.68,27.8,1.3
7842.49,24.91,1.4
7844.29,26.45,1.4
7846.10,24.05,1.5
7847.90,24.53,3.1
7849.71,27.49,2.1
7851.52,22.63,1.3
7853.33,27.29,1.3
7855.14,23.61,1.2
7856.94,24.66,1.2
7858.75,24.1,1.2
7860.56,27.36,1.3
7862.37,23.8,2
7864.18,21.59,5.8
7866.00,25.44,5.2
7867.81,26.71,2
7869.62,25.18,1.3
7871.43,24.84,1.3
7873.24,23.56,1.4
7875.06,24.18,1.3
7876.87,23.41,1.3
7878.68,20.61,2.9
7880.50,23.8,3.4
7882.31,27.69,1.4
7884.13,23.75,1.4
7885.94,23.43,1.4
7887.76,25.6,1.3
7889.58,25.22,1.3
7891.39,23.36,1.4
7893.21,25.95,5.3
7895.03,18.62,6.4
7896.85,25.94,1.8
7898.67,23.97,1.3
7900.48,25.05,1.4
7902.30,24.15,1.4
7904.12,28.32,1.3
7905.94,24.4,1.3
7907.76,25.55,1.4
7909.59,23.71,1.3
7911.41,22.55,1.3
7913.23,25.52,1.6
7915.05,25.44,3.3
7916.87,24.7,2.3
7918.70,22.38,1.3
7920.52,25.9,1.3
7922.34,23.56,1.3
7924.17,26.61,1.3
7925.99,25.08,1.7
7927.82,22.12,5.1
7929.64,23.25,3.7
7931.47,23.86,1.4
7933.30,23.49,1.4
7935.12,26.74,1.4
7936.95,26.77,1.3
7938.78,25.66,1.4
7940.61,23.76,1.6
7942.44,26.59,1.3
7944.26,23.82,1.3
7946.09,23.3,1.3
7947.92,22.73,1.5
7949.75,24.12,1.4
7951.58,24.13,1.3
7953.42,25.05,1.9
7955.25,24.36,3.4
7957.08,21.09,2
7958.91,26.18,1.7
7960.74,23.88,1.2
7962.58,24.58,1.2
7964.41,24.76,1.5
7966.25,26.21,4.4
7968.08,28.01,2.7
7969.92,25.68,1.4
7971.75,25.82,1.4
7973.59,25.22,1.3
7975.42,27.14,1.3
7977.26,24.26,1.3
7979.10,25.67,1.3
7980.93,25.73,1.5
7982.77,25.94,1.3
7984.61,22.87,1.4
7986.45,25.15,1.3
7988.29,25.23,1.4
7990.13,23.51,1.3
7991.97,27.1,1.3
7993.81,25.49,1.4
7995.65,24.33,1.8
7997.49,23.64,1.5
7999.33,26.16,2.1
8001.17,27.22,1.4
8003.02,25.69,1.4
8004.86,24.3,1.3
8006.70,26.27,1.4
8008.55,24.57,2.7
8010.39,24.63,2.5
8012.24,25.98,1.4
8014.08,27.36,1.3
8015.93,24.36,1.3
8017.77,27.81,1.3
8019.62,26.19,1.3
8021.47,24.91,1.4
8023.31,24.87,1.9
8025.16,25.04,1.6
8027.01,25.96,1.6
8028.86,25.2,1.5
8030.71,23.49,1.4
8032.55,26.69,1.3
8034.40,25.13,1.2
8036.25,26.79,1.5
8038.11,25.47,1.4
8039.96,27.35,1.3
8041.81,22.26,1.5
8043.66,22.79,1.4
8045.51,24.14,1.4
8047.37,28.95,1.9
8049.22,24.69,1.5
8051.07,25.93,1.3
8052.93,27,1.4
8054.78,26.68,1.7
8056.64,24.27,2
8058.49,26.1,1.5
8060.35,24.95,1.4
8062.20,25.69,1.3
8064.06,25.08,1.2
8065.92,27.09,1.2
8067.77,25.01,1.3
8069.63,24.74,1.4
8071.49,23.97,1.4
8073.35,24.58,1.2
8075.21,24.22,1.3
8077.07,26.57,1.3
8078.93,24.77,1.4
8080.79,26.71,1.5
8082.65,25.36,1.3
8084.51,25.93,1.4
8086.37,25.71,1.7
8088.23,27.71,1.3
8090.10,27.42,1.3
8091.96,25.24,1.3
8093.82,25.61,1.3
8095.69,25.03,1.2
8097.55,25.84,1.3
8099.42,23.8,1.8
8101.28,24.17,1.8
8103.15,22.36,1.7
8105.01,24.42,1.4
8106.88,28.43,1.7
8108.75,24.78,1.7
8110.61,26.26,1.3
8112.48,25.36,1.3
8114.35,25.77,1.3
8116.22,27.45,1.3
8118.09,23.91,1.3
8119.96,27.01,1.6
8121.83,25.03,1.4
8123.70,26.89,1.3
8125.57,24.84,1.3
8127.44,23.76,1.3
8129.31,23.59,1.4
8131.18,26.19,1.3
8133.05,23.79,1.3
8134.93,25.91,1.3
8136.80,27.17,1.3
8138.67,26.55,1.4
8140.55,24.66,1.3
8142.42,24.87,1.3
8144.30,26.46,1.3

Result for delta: 5.26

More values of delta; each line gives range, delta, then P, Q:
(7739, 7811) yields 5.29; 2.79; 25.2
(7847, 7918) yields 5.14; 1.89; 24.5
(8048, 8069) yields 5.16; 0.92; 25.7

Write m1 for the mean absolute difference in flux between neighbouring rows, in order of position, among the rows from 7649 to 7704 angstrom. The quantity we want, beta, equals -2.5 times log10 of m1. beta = -0.57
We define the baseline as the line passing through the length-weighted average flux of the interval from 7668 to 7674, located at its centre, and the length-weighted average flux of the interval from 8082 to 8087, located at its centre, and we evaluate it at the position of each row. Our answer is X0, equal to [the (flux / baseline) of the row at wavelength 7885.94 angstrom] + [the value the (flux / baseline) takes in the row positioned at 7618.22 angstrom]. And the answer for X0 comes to 2.13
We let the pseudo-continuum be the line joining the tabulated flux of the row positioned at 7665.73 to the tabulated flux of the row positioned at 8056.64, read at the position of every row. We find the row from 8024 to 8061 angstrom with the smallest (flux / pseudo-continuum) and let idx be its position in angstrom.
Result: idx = 8041.81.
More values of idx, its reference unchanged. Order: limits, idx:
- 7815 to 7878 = 7864.18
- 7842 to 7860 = 7851.52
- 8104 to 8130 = 8129.31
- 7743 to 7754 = 7752.71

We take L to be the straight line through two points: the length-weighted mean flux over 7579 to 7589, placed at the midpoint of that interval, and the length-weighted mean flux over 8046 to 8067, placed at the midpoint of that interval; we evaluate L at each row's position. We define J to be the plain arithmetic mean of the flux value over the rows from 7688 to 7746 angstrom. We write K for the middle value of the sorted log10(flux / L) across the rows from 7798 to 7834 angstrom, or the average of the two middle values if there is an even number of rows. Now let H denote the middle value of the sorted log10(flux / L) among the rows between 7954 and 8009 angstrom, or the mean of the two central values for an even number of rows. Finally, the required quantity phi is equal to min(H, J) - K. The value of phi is -0.005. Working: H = -0.012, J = 25.1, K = -0.007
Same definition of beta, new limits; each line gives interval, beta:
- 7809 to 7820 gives -2.16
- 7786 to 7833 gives -1.18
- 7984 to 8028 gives -0.44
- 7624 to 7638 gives -0.81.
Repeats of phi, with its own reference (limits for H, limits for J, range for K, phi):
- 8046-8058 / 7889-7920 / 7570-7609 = 0.001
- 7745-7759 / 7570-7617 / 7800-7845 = -0.054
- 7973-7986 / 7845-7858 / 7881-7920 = 0.018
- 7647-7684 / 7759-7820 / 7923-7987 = -0.001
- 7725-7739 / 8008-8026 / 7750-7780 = -0.019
